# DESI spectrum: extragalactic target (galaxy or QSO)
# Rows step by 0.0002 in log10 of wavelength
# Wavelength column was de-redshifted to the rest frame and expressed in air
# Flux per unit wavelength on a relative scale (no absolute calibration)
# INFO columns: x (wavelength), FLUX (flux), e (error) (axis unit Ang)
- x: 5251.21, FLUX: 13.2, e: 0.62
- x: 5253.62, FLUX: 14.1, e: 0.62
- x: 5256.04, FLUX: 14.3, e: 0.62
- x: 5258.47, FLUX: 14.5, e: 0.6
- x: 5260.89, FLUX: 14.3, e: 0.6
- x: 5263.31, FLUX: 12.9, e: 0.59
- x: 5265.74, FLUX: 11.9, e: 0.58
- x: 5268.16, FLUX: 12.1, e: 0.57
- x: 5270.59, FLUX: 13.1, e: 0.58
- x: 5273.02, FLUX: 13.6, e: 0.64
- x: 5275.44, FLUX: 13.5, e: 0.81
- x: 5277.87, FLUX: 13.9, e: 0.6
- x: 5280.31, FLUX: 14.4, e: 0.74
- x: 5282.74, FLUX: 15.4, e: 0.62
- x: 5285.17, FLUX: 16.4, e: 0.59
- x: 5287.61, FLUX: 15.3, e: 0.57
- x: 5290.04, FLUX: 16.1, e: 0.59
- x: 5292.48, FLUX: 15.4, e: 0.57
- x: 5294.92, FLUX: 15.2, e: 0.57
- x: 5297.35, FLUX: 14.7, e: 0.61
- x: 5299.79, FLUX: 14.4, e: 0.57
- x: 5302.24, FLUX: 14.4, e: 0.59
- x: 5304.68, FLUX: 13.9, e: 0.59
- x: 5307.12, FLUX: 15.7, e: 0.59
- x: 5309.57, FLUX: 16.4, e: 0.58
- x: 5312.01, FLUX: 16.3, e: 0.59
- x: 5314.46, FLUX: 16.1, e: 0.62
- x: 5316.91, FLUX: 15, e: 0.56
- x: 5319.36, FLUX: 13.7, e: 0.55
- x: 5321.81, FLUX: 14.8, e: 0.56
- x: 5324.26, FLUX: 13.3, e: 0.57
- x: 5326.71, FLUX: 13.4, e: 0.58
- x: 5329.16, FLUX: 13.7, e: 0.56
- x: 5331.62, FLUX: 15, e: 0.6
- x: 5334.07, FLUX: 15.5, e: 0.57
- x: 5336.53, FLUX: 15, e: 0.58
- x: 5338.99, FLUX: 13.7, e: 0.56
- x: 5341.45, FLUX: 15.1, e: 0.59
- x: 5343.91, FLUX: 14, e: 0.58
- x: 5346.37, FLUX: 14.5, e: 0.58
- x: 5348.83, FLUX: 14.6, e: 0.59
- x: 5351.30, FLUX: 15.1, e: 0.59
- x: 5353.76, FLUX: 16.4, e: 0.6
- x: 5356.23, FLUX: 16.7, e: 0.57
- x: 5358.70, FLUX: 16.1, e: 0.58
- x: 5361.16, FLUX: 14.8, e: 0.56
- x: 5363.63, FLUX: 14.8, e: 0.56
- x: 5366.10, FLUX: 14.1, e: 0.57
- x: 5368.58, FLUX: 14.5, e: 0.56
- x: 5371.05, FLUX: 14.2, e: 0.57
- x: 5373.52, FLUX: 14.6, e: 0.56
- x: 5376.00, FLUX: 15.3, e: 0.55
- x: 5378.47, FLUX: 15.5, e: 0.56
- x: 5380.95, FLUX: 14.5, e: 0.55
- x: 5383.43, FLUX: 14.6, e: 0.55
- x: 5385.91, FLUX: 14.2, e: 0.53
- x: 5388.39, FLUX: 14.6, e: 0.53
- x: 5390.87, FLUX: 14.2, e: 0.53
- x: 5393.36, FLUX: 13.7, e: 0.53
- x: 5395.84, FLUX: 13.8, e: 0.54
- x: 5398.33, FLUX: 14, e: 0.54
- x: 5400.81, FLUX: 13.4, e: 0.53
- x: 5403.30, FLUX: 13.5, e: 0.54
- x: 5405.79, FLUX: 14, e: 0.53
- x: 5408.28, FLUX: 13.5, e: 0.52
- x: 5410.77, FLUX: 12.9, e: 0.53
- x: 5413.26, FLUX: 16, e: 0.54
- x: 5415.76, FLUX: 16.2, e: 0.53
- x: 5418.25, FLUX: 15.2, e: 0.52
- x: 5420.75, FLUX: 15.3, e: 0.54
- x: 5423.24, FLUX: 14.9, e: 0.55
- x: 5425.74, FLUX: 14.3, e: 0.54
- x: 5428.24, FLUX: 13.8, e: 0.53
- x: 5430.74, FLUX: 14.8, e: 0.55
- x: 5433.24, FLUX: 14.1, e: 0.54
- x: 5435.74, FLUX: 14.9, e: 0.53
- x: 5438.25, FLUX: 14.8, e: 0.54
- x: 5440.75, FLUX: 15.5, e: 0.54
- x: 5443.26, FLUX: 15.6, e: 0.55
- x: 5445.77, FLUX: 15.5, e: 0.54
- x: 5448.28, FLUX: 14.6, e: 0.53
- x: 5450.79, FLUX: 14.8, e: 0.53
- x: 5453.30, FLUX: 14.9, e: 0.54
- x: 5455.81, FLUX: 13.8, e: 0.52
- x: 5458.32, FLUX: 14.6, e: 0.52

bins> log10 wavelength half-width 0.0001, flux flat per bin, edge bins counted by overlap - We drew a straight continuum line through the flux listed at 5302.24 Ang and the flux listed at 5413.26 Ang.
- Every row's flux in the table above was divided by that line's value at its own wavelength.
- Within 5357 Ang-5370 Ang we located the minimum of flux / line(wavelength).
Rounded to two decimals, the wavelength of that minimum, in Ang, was 5366.10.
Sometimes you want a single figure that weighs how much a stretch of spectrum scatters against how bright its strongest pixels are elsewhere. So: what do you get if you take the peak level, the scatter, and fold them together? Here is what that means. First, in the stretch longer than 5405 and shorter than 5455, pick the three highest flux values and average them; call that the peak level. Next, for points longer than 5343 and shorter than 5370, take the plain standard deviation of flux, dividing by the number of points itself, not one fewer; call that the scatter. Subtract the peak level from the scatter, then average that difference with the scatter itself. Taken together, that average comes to -7.1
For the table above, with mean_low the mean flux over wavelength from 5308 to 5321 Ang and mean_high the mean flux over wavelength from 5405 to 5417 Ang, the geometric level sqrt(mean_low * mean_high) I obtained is 15.0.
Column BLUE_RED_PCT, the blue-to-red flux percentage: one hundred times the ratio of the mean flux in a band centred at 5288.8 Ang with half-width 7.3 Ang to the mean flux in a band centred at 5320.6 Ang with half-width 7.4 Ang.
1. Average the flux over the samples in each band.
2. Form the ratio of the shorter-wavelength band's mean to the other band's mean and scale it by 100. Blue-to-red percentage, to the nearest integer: 109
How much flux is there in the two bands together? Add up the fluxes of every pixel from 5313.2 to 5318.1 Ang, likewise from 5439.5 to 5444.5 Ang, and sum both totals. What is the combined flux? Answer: 62.2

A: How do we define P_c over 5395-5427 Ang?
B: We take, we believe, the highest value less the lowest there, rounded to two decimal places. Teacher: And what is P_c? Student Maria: 3.30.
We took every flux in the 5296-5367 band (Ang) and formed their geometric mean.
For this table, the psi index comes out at 14.8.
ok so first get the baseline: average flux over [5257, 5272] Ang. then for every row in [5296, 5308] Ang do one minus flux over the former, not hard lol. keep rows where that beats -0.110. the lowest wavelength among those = 5299.79 Ang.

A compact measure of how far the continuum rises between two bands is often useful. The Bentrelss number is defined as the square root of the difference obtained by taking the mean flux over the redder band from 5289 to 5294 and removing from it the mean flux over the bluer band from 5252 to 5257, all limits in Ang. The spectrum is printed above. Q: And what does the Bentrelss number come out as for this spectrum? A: 1.2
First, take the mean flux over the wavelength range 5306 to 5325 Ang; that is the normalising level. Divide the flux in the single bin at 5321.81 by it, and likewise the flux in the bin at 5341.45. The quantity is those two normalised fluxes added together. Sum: 1.97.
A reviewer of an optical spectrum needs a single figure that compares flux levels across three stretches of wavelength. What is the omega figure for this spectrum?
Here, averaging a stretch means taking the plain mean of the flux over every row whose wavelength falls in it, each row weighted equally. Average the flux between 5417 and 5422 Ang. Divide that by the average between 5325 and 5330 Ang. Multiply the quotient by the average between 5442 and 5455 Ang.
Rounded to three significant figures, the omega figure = 17.0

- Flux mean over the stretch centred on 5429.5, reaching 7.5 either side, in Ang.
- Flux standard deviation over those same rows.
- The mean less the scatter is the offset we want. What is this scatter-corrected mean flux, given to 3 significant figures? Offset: 14.0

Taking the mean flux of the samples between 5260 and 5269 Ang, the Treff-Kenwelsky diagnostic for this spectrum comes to 12.8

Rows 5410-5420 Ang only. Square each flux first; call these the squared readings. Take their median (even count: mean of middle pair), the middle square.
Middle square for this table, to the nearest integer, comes 244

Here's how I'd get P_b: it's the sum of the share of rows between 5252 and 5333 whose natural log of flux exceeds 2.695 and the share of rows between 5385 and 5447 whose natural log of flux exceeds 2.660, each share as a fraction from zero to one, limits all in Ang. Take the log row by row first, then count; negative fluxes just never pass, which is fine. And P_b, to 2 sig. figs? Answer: 0.88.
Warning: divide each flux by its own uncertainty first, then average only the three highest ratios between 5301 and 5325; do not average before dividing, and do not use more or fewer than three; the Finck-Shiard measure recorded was 27.6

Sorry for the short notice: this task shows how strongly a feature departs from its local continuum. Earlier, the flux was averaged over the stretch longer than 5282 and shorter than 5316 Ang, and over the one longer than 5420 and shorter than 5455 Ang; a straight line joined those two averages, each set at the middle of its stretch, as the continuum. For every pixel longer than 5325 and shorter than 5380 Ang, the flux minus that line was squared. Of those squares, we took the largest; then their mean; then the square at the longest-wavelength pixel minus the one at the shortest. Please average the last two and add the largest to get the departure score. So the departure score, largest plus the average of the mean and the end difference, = 2.3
